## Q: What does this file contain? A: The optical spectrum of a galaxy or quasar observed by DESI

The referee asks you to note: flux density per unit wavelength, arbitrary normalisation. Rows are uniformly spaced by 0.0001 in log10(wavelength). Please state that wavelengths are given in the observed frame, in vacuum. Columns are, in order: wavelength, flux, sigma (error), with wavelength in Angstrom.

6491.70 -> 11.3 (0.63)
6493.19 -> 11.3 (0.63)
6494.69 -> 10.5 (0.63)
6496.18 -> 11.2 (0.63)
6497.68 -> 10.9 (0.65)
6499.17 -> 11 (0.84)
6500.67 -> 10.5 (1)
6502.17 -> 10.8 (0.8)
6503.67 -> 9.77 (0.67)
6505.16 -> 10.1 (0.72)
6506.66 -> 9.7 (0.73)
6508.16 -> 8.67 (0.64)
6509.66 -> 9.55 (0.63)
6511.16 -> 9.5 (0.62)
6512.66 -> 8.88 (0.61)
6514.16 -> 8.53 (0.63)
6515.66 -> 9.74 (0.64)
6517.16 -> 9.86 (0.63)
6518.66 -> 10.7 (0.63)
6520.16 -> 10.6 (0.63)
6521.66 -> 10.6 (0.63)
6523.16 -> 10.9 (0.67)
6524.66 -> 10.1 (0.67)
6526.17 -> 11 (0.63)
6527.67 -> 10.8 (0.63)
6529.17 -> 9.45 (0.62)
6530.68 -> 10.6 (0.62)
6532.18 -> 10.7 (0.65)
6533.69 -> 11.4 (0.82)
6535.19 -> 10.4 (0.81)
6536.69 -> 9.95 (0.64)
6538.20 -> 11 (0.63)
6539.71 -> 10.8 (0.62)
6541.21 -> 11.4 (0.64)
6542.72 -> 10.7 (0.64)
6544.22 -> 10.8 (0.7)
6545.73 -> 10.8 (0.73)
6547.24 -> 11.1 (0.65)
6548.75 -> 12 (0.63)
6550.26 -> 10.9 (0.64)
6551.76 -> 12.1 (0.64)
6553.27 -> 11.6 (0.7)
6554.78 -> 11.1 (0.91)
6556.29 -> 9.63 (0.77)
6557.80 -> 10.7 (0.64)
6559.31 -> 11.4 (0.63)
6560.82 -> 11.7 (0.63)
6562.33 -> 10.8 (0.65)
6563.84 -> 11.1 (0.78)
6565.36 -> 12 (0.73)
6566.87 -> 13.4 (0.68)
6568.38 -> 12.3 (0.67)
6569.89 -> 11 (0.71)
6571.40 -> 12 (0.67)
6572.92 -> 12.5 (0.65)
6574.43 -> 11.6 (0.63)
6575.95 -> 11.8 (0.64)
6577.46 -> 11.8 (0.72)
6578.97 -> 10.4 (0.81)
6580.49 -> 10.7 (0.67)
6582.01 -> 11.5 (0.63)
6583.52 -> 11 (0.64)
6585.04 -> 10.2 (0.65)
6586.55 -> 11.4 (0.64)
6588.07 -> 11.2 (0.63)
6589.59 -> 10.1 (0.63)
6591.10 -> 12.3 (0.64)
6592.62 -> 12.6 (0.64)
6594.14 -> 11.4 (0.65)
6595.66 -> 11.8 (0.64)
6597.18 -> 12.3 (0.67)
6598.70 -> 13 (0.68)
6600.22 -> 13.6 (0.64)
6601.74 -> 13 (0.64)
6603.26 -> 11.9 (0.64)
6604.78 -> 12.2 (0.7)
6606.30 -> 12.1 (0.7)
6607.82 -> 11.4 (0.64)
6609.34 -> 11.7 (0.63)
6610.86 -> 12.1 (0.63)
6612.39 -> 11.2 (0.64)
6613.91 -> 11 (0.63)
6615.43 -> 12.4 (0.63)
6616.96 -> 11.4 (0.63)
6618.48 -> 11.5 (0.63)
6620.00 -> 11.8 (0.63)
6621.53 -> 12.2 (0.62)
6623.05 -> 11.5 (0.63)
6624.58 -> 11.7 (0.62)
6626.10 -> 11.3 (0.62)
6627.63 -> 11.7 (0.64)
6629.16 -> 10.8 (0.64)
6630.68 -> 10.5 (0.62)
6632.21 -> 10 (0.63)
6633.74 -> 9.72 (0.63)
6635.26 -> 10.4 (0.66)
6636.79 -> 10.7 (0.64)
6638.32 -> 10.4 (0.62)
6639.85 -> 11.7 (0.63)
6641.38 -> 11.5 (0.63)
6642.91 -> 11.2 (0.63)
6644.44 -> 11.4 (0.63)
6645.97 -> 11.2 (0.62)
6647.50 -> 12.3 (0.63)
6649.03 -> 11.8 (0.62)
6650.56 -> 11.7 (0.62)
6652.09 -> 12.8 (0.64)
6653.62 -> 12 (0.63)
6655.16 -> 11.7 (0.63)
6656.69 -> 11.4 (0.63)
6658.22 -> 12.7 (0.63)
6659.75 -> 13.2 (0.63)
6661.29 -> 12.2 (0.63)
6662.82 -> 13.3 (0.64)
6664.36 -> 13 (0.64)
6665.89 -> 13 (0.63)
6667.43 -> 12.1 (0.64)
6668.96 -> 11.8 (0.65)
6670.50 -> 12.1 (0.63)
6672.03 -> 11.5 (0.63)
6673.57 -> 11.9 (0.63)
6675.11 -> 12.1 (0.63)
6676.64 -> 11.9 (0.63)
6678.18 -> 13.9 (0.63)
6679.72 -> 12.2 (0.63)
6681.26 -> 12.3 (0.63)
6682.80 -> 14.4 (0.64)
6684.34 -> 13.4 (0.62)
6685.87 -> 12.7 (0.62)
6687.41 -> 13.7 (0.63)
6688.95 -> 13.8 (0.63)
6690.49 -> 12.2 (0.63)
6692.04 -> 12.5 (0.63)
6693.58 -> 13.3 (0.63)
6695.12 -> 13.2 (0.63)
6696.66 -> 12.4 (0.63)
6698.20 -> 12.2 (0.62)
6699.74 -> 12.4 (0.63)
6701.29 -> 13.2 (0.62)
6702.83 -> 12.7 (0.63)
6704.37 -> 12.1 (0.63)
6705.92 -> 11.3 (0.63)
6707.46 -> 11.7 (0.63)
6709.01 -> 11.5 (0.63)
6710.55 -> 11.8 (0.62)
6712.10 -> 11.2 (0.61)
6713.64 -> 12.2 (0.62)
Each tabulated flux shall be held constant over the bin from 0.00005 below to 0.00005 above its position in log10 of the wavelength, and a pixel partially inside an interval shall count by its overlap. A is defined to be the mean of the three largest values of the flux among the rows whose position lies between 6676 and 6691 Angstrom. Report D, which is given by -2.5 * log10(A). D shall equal -2.87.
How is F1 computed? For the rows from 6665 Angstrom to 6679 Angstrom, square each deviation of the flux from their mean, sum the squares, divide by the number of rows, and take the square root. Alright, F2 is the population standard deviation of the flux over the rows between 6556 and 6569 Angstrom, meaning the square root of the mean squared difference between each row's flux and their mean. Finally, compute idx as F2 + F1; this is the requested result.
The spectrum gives 1.7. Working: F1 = 0.70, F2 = 1.02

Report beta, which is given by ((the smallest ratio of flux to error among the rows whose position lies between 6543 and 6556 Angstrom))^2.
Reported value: 149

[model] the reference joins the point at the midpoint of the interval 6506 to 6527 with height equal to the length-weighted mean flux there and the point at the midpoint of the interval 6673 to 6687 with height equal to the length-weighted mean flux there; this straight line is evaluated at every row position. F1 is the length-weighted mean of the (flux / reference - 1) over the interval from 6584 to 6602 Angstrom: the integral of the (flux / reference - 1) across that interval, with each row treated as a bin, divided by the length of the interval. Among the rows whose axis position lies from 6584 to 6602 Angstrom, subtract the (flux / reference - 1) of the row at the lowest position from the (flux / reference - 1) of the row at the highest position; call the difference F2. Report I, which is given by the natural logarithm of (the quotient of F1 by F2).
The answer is -1.4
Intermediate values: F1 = 0.05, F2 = 0.22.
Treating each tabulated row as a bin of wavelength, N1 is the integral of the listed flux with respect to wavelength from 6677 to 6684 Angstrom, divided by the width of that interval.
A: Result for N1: 13.1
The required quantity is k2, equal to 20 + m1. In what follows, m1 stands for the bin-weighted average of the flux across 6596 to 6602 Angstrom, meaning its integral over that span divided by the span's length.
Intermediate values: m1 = 12.9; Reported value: 32.9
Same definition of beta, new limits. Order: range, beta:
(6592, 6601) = 308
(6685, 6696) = 375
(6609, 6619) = 305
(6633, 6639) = 238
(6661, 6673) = 330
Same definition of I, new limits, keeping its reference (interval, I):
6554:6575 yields 1.8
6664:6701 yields -2.0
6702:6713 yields -0.1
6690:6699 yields 1.2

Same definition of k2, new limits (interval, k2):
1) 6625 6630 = 31.3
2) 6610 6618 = 31.6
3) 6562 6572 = 31.8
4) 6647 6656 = 32.0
